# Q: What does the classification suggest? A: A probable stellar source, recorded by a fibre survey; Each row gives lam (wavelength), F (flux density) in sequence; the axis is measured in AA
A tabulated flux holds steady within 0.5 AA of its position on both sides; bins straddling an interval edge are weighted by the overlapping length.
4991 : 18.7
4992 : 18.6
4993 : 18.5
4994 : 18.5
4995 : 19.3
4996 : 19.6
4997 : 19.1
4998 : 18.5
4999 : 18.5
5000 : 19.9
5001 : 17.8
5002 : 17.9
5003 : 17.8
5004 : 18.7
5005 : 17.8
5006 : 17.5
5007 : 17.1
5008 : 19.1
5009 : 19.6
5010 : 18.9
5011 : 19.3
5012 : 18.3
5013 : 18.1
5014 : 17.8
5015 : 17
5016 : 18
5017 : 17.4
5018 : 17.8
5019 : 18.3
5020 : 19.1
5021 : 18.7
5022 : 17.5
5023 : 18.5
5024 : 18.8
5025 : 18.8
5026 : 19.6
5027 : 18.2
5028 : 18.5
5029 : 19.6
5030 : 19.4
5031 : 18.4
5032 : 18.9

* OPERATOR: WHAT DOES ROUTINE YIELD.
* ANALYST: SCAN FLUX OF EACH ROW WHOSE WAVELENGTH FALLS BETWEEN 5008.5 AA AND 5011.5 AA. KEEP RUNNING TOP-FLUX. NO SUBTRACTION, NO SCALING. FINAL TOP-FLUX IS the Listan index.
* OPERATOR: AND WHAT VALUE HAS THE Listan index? 19.6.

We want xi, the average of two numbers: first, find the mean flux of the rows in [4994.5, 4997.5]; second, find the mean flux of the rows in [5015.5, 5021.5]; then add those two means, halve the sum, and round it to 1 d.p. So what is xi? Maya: 18.8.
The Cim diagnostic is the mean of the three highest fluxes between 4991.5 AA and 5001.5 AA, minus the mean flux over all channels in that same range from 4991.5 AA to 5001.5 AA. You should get 0.77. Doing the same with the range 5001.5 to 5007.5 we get 0.33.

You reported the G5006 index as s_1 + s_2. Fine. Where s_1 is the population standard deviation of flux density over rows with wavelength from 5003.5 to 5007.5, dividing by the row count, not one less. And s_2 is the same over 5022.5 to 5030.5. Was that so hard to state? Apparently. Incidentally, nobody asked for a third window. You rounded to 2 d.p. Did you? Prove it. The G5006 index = 1.10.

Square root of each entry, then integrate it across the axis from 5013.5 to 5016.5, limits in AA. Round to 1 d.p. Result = 12.6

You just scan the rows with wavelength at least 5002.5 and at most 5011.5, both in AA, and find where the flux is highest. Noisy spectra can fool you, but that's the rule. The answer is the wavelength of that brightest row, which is 5009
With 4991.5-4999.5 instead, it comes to 4996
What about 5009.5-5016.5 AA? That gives 5011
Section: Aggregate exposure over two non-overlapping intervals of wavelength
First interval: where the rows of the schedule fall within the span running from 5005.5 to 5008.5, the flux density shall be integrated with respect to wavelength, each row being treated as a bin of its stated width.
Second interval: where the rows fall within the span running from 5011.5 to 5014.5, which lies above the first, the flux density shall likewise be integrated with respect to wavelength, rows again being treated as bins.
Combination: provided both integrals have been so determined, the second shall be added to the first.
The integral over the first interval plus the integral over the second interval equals 108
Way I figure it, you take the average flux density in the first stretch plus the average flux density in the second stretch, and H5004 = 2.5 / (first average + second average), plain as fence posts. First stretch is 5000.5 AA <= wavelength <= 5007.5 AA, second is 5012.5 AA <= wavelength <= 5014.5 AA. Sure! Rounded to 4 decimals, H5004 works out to 0.0699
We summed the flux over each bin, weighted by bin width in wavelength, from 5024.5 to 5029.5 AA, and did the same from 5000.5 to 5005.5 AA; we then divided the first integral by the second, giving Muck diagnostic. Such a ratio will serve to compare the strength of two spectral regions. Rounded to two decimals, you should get 1.05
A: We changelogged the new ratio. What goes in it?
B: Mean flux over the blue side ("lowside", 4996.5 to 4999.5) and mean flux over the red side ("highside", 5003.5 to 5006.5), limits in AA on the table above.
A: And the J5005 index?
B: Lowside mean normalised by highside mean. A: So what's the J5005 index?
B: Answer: 1.04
